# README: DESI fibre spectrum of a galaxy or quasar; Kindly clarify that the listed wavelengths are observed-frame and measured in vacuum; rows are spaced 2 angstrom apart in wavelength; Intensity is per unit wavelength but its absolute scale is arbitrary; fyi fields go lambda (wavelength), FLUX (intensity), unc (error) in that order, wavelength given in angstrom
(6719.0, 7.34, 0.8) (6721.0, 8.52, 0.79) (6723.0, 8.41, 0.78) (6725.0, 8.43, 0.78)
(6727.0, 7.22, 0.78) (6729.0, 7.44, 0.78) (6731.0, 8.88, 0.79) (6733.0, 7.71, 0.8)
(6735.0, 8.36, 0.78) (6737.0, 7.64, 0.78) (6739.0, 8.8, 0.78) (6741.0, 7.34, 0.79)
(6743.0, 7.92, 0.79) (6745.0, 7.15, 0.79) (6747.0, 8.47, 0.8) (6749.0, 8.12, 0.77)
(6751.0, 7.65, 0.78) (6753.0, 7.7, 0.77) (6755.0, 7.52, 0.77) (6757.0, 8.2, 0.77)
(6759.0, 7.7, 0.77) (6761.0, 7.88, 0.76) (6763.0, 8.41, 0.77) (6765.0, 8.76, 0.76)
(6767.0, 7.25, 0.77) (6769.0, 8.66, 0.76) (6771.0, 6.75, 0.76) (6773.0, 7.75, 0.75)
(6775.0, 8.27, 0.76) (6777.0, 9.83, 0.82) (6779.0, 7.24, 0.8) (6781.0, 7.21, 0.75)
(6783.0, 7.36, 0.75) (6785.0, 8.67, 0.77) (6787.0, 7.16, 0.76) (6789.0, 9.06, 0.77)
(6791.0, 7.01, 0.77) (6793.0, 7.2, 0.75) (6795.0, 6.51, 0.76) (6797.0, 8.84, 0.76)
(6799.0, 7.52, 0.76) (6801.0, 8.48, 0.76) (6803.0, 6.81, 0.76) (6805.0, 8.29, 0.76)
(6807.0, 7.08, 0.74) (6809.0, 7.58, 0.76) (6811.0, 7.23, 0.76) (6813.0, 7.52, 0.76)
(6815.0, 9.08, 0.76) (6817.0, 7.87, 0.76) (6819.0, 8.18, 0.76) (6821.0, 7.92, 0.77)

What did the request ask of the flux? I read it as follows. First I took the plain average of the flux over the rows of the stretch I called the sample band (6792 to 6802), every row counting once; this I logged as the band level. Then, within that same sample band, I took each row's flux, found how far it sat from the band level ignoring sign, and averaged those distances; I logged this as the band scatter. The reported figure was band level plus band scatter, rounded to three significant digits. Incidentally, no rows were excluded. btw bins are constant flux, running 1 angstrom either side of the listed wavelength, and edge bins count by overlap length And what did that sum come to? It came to 8.47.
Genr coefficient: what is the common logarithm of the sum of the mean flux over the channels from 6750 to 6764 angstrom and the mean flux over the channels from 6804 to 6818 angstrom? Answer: 1.20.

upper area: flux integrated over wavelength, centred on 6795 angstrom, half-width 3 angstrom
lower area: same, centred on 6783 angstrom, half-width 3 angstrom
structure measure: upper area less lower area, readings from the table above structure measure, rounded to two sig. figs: -1.4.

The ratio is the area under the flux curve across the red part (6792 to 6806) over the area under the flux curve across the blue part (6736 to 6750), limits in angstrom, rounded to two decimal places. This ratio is 0.97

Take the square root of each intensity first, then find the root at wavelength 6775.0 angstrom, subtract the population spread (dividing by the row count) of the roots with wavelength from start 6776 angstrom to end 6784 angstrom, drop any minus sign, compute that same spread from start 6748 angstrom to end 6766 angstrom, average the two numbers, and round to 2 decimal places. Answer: 1.38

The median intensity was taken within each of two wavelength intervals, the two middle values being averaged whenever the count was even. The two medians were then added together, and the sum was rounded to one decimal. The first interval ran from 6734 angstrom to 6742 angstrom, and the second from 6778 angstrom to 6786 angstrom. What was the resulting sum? 15.3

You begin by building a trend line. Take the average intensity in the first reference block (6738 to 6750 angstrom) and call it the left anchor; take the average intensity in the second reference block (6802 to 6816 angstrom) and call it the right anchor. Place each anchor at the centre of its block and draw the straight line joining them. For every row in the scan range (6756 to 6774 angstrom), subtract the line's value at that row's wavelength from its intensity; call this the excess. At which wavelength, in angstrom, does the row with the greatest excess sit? 6765.0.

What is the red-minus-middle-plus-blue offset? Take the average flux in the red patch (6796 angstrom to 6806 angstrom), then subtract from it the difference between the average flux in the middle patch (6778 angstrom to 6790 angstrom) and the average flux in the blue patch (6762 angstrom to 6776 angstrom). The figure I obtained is 8.18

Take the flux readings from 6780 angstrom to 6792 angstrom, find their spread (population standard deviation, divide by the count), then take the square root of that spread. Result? 0.90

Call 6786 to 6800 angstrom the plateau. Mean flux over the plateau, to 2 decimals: 7.61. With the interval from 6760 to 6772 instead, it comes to 7.95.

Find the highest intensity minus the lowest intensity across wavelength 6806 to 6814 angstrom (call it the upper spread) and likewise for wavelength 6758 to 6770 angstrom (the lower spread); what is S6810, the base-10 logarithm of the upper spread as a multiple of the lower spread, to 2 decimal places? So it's -0.48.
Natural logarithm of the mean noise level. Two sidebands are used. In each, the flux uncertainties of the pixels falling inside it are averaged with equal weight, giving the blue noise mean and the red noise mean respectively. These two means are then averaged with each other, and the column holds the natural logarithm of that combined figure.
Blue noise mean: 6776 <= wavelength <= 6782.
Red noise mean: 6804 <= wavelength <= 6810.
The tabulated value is -0.259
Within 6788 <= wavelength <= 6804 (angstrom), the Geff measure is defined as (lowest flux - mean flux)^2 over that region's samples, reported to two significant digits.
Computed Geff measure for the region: 1.4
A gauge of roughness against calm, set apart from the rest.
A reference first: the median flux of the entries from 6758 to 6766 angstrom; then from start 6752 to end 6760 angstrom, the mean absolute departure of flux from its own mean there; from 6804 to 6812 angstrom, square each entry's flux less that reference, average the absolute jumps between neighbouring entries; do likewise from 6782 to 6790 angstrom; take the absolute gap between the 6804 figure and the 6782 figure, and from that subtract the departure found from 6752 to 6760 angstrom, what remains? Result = 0.2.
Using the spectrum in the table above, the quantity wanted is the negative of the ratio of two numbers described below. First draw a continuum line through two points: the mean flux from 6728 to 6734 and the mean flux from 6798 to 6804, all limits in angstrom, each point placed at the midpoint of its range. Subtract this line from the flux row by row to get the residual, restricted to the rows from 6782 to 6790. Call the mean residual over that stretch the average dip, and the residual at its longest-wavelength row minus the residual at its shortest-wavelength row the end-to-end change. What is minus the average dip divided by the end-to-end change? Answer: -0.21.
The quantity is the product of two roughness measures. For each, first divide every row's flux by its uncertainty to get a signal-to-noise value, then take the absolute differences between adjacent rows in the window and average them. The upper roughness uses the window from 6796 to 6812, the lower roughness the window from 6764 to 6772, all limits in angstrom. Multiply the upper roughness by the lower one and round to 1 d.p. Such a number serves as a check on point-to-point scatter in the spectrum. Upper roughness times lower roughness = 2.9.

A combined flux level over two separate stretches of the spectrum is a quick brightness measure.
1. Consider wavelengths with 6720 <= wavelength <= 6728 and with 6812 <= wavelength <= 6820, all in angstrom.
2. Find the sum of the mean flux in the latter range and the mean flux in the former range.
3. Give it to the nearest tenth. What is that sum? 16.3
